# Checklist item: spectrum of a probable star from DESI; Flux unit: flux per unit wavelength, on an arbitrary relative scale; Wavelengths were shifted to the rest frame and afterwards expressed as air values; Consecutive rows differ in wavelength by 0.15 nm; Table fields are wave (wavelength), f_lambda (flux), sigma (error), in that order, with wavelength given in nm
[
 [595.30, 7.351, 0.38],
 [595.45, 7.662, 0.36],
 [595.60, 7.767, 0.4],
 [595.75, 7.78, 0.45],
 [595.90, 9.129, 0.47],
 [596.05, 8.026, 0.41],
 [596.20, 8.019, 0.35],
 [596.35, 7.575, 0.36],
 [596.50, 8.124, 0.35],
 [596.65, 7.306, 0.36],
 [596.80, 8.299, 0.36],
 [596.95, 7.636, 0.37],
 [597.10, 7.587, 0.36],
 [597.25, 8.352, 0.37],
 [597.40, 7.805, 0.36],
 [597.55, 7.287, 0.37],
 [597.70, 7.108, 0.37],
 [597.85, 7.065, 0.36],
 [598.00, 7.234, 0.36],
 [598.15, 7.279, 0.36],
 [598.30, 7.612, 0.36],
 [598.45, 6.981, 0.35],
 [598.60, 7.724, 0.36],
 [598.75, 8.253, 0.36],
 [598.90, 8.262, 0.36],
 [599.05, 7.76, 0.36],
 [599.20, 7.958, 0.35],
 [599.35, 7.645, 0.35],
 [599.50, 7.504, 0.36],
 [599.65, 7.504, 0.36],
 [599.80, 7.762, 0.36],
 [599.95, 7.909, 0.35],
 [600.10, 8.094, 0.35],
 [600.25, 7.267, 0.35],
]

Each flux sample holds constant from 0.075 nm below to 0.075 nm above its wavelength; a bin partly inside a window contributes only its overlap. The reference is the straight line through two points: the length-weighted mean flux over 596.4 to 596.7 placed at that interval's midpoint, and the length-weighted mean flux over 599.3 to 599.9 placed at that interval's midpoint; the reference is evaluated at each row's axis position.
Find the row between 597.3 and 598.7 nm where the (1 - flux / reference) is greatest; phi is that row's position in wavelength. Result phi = 598.45 nm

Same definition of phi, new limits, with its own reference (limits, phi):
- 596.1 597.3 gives 596.65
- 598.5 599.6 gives 599.50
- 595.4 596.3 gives 595.45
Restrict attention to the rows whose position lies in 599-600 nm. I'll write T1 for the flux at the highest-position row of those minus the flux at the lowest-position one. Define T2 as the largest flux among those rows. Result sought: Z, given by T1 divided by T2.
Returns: 0.02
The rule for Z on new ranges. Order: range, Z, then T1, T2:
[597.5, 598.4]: 0.04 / 0.3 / 7.612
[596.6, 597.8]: -0.02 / -0.2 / 8.352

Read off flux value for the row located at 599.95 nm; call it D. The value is 7.909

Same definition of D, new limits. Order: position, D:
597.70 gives 7.108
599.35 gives 7.645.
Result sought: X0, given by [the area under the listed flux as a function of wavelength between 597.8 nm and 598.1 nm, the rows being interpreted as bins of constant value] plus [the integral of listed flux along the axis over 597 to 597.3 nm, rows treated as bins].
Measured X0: 4.52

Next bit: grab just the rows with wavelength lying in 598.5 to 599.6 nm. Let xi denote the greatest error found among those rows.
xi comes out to 0.360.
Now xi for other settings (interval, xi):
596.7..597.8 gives 0.370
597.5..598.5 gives 0.370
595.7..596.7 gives 0.470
